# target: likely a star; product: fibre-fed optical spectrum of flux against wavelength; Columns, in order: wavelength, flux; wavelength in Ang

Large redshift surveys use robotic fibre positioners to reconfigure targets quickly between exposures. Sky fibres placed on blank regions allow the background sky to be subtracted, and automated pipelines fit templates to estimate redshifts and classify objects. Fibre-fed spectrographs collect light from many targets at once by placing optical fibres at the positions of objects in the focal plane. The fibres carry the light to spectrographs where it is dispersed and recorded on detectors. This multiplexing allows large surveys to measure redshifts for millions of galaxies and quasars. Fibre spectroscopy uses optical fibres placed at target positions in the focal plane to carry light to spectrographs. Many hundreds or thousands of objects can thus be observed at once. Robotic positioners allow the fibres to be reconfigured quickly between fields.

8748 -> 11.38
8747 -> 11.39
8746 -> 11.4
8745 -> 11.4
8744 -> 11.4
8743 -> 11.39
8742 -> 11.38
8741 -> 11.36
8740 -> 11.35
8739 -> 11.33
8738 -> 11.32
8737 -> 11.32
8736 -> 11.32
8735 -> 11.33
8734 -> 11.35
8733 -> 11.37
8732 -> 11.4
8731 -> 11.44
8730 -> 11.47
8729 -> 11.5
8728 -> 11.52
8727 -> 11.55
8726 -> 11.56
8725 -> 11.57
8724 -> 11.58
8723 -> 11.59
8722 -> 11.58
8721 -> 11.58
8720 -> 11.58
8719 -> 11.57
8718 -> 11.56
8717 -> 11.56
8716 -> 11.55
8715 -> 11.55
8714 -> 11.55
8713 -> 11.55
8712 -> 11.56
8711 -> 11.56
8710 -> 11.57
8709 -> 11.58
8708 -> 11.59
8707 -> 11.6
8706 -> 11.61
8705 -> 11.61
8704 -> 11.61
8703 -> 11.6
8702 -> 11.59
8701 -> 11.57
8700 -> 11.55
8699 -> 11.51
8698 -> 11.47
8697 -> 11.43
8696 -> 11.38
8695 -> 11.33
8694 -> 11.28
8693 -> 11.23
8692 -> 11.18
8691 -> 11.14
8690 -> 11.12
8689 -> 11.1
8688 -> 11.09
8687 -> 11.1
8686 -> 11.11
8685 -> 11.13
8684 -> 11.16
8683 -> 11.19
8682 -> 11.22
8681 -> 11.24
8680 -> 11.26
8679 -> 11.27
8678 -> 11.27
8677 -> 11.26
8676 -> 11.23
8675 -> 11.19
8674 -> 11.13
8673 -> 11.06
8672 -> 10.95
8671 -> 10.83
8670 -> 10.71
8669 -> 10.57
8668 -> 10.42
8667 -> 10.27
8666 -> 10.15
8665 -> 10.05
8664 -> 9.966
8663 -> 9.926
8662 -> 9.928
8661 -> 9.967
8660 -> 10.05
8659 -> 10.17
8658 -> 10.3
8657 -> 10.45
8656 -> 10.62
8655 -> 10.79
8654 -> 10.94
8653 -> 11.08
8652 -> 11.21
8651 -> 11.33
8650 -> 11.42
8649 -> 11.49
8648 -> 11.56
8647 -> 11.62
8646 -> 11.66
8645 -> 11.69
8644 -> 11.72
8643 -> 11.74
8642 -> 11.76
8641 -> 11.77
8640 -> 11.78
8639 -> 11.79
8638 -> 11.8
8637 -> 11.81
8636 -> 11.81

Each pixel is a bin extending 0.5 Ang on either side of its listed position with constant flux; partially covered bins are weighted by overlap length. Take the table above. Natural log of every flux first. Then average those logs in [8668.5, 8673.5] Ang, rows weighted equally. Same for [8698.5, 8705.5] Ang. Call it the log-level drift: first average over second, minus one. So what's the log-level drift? -0.028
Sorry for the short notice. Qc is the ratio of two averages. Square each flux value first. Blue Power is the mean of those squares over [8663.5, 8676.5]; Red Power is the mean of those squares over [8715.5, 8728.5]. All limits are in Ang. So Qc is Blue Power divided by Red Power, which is 0.85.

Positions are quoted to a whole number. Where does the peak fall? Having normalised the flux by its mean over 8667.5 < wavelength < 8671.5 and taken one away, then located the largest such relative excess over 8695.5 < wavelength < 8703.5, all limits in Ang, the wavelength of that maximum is 8703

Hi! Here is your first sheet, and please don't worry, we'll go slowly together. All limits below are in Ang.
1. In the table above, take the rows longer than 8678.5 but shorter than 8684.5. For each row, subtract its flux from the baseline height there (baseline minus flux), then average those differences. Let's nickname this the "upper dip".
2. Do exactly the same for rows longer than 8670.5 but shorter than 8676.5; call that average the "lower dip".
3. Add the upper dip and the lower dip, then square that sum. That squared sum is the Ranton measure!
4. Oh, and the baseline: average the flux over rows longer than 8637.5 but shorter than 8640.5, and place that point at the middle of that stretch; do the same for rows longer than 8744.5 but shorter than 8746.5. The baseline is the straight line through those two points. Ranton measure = 1.0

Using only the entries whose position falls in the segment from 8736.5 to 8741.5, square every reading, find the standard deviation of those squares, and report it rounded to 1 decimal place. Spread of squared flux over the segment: 0.4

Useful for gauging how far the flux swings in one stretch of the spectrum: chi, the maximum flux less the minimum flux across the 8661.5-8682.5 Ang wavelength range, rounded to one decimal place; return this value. 1.3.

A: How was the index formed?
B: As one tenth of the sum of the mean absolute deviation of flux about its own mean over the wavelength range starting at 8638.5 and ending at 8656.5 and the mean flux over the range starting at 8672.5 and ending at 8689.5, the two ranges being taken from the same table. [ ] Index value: 1.15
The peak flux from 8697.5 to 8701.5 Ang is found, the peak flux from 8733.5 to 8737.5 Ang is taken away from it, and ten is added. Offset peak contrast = 10.2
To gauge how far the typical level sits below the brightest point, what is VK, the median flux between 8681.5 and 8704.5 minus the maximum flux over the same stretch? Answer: -0.38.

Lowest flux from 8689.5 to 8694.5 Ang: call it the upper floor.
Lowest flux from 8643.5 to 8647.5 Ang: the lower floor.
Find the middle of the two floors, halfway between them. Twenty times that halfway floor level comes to 227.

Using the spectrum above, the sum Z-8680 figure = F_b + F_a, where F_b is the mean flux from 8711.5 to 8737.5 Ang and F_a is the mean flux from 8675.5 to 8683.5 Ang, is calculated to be 22.7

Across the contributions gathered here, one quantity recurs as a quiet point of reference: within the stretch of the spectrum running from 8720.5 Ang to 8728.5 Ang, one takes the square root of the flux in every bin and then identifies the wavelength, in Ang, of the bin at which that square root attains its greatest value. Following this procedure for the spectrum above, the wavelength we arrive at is 8723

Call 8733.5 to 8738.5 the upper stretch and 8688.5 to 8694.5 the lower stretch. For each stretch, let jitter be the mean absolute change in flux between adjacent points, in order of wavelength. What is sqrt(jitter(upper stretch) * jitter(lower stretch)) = 0.016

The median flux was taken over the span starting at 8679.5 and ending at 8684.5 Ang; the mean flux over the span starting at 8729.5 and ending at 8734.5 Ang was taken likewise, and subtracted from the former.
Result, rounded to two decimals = -0.19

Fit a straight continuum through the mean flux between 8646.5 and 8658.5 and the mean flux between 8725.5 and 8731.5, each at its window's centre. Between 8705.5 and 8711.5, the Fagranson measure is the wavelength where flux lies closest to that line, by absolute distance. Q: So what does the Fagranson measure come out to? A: 8711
